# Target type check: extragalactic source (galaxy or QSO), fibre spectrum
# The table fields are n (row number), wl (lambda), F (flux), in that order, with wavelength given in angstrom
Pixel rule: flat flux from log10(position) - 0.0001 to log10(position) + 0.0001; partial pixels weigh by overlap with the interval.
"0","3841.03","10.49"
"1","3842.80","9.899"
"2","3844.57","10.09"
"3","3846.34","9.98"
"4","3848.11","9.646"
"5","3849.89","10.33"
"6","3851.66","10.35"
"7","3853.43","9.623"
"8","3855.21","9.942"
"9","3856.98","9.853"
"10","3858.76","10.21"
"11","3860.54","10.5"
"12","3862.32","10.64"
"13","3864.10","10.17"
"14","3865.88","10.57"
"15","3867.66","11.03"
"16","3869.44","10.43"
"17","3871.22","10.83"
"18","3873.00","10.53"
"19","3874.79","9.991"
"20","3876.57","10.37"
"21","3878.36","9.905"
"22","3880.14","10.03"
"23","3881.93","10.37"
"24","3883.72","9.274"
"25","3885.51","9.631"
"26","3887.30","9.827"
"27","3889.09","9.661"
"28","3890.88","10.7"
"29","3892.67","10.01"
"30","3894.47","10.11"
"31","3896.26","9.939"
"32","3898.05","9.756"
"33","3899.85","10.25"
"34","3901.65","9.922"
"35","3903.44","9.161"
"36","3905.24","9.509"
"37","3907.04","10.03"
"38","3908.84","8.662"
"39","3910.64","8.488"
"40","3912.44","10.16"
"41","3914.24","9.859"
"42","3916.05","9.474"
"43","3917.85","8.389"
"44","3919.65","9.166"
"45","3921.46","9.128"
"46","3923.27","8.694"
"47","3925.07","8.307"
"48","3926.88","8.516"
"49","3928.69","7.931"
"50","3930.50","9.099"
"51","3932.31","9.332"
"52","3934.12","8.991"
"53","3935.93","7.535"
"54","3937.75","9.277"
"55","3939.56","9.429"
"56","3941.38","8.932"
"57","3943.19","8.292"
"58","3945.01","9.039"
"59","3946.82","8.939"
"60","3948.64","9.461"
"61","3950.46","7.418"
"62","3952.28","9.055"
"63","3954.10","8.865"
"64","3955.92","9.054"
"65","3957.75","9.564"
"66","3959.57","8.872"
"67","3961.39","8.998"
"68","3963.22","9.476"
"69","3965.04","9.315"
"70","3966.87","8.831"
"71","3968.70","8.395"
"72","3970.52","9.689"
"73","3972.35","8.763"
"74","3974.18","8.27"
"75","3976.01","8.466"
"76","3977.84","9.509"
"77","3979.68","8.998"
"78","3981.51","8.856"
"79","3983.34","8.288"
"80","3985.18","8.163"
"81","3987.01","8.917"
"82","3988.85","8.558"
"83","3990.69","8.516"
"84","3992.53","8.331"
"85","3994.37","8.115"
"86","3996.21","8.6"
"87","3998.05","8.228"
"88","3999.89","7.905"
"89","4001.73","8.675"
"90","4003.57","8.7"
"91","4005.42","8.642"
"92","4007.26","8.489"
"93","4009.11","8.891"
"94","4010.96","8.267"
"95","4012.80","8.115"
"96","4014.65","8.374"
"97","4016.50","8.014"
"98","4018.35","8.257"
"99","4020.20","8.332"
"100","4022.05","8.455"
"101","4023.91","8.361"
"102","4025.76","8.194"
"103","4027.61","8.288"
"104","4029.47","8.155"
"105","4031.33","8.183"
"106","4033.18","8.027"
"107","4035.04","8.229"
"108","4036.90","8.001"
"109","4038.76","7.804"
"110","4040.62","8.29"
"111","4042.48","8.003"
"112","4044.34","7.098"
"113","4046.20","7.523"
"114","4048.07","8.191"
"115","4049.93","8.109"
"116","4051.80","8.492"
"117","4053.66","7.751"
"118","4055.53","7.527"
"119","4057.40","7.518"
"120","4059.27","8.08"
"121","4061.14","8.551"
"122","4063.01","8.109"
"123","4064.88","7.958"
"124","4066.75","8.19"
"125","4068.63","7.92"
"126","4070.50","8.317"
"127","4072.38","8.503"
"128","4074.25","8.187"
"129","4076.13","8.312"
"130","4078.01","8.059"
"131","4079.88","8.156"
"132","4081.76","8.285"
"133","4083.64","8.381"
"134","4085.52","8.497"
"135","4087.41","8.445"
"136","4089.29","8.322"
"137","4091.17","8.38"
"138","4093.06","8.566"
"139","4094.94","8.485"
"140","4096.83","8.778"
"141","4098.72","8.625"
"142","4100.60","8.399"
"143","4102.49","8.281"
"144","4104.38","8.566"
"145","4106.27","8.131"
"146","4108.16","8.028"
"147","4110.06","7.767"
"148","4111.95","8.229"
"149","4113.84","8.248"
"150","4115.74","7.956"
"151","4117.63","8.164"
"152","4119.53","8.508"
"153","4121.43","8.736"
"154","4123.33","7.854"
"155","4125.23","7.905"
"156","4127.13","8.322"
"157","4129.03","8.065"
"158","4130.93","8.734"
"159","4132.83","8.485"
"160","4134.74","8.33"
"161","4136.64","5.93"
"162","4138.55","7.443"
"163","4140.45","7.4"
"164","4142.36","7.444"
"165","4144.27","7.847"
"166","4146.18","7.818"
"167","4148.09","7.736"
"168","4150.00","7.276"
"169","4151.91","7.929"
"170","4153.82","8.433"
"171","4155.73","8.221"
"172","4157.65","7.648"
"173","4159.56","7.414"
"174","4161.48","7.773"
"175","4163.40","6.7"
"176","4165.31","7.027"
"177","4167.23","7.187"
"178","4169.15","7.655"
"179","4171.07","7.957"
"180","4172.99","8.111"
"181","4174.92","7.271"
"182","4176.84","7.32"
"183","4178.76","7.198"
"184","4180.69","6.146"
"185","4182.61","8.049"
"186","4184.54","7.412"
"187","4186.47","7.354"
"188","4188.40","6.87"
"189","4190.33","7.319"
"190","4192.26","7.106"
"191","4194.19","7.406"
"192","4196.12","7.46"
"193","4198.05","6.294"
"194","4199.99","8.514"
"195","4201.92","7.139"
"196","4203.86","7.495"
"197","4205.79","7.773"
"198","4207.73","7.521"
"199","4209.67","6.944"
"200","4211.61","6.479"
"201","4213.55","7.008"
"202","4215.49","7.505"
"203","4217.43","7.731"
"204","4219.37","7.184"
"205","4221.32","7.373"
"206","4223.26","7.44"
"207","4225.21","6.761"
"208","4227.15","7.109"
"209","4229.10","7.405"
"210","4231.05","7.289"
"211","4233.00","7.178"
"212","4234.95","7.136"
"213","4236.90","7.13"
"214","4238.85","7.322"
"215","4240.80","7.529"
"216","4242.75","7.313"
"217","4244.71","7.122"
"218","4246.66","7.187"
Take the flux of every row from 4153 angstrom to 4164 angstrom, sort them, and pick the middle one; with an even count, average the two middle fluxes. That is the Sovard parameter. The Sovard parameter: 7.7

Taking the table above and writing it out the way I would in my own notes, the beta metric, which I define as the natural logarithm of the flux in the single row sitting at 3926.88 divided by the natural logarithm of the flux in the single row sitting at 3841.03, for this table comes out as 0.91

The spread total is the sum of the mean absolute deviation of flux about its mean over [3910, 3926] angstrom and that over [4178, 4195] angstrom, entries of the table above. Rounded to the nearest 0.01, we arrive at 0.87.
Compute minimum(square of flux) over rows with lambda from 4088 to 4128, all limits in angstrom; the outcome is 60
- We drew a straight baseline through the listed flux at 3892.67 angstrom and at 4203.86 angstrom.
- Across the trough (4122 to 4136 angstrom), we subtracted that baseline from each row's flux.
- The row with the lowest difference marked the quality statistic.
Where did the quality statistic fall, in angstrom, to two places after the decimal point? 4123.33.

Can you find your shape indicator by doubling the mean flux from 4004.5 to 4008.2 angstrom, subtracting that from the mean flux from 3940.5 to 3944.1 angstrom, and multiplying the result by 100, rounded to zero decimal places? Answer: -852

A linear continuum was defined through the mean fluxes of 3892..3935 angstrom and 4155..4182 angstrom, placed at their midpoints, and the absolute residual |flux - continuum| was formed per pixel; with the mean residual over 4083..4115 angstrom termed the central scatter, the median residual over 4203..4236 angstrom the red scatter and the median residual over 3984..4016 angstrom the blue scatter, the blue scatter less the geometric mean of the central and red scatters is -0.20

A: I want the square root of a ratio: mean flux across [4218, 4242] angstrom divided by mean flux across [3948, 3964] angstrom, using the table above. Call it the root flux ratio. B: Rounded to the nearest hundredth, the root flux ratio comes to 0.90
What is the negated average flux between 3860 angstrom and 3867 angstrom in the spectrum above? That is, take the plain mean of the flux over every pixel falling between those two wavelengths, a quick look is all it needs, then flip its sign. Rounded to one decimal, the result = -10.5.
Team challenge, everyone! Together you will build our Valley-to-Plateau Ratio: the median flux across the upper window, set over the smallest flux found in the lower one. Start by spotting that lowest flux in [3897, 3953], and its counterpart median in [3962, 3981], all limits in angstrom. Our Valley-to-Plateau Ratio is 1.20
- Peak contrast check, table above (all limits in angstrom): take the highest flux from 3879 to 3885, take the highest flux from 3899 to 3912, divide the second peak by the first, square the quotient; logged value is 0.98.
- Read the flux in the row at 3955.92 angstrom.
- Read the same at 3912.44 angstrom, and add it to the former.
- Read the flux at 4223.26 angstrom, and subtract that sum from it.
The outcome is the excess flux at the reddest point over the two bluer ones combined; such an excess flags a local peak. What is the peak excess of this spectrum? -11.8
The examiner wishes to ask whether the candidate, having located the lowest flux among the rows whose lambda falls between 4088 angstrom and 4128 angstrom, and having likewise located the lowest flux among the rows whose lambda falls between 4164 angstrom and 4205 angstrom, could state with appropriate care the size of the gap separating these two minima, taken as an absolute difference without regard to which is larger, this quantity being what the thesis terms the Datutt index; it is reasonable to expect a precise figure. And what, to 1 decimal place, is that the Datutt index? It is 1.6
